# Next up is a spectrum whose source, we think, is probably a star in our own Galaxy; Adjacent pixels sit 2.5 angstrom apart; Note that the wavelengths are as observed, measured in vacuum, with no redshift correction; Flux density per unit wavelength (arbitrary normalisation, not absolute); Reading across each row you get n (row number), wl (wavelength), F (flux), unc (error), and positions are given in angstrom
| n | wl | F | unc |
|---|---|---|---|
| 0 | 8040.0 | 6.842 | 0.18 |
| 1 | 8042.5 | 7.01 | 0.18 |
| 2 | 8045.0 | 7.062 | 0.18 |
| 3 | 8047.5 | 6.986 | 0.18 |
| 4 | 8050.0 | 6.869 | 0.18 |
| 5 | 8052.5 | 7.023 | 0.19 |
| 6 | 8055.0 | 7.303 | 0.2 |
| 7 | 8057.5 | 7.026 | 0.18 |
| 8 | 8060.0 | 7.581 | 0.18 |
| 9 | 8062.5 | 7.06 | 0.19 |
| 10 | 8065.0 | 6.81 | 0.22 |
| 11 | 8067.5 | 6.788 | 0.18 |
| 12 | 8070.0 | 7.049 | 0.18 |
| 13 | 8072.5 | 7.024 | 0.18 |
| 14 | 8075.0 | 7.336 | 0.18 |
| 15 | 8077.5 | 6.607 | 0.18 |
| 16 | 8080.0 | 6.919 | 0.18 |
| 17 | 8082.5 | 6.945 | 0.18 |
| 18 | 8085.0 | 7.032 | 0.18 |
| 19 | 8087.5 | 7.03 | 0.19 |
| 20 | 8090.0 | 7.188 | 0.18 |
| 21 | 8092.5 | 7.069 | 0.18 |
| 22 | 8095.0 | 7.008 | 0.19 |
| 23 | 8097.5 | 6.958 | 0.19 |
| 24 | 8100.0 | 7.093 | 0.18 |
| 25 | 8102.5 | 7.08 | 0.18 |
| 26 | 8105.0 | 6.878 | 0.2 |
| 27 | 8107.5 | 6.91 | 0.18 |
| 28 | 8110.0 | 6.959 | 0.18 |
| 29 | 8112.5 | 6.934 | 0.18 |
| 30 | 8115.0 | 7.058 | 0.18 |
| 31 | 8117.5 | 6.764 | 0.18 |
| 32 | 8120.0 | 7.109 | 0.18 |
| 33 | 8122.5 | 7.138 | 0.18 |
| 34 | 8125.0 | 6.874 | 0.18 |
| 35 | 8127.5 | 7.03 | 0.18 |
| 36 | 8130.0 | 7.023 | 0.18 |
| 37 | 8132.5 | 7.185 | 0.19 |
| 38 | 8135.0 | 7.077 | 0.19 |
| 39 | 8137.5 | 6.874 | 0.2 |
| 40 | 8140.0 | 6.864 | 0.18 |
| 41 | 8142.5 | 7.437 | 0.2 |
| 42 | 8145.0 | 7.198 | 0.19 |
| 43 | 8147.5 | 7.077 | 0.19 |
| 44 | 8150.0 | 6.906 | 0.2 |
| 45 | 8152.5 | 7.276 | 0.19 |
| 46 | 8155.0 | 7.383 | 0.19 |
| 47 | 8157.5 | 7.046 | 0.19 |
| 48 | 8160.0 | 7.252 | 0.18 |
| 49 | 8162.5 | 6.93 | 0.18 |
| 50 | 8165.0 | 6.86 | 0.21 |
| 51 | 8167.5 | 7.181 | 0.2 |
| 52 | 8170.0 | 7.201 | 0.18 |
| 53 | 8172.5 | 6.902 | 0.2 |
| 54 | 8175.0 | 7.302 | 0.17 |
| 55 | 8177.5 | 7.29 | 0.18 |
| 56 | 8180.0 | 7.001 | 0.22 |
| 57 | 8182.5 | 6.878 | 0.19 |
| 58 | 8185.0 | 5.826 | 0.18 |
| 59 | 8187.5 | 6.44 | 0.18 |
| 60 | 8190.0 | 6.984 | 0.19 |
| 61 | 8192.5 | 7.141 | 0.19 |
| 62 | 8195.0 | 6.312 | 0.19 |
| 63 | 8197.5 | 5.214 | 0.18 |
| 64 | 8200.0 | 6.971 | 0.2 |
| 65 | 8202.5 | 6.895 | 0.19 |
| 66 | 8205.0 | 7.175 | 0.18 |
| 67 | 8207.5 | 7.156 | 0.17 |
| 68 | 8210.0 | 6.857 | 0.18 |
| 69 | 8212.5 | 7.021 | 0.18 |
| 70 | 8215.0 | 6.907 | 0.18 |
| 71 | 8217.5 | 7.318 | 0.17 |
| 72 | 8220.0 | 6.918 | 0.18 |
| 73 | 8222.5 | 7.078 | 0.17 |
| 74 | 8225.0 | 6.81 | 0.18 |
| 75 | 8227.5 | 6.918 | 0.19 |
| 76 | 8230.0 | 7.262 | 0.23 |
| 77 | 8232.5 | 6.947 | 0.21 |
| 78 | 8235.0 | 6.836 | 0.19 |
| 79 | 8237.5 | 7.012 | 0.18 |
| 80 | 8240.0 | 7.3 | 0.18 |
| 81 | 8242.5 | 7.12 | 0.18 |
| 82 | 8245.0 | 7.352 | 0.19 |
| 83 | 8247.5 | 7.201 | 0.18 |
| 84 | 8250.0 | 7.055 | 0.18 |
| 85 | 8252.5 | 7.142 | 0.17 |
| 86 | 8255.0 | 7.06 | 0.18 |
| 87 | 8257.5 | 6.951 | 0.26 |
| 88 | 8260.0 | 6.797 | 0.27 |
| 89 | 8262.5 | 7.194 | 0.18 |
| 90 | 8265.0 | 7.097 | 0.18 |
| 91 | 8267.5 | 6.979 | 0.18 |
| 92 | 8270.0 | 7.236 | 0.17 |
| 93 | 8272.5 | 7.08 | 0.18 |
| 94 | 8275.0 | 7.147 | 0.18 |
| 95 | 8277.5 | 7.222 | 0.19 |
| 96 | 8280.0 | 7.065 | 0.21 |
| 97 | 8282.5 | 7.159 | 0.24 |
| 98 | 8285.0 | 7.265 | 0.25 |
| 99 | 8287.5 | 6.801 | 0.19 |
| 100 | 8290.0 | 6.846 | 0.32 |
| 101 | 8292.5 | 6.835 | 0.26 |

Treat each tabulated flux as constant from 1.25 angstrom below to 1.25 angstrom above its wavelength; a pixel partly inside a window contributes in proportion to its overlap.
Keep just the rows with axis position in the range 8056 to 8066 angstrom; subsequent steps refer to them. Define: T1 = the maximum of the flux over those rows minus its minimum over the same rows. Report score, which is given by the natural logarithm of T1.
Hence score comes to -0.3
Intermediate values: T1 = 0.8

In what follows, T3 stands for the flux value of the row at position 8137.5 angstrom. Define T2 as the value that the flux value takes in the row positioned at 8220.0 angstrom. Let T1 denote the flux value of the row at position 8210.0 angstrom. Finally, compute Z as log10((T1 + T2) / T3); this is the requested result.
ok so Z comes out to 0.302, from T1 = 6.857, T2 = 6.918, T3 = 6.874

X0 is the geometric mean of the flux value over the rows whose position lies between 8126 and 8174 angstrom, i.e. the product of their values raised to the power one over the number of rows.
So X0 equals 7.09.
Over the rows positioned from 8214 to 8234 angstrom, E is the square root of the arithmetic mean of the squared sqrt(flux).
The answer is 2.649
